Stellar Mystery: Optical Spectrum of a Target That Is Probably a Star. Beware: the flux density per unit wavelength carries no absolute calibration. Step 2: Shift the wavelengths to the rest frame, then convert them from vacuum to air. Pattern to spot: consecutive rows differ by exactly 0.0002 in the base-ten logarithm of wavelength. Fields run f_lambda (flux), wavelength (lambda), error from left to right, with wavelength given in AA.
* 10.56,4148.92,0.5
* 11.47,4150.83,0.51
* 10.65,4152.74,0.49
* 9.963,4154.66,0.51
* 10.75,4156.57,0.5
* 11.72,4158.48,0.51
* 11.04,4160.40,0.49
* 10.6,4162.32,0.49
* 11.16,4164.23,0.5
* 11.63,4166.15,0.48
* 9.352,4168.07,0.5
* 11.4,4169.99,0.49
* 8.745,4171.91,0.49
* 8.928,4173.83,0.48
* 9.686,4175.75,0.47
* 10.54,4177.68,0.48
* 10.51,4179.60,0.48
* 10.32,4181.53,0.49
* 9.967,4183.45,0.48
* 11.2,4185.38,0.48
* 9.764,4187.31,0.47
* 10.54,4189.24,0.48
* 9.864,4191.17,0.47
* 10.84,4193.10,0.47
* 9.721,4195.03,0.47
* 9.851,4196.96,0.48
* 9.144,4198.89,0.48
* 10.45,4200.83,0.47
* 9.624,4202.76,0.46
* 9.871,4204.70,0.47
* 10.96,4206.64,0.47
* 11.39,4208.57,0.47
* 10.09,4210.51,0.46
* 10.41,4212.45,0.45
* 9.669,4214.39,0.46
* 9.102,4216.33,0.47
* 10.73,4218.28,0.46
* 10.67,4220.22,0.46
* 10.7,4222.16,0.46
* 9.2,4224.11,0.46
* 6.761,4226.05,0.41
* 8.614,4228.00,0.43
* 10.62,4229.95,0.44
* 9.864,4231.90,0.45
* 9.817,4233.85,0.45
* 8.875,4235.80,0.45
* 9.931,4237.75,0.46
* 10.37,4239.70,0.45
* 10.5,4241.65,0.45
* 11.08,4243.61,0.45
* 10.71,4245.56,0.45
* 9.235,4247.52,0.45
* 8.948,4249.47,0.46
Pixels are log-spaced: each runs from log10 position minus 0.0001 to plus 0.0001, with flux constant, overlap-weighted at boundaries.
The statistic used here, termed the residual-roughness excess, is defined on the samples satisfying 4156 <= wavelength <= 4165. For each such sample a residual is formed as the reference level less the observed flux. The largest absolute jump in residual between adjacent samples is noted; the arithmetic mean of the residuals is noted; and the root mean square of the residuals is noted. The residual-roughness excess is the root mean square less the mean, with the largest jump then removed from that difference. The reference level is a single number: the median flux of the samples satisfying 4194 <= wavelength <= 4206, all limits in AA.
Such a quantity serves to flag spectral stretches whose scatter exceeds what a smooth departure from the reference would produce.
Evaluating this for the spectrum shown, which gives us 1.6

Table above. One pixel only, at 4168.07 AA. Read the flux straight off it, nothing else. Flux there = 9.352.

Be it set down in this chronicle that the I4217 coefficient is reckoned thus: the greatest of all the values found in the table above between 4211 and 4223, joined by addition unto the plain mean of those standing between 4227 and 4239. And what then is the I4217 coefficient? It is 20.4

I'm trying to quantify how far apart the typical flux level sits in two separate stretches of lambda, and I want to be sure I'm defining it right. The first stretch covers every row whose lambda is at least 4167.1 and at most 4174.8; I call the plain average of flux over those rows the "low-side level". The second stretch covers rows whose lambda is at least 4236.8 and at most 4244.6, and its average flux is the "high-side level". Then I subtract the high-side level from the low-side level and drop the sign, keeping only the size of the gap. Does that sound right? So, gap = 0.86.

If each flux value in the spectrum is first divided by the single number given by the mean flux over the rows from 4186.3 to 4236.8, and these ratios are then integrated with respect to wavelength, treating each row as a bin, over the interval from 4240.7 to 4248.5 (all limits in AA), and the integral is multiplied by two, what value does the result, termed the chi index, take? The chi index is 16.4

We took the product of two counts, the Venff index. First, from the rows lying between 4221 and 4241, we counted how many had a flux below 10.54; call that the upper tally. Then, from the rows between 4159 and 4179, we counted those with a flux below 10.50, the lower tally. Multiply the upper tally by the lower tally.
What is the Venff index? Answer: 32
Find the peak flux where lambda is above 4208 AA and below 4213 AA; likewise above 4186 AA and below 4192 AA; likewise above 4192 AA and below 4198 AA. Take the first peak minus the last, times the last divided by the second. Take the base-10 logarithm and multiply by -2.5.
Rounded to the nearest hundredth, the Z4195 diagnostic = 0.62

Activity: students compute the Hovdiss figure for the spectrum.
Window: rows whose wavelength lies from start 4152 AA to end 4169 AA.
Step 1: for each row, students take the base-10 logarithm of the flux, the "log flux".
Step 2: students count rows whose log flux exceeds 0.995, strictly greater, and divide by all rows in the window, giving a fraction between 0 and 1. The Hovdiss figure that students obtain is 0.89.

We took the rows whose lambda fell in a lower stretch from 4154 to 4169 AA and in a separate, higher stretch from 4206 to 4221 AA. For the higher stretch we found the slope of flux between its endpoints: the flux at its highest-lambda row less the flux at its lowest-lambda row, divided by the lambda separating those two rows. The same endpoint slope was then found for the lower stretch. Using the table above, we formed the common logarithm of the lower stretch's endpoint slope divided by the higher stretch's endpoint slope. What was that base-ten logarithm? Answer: 0.33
